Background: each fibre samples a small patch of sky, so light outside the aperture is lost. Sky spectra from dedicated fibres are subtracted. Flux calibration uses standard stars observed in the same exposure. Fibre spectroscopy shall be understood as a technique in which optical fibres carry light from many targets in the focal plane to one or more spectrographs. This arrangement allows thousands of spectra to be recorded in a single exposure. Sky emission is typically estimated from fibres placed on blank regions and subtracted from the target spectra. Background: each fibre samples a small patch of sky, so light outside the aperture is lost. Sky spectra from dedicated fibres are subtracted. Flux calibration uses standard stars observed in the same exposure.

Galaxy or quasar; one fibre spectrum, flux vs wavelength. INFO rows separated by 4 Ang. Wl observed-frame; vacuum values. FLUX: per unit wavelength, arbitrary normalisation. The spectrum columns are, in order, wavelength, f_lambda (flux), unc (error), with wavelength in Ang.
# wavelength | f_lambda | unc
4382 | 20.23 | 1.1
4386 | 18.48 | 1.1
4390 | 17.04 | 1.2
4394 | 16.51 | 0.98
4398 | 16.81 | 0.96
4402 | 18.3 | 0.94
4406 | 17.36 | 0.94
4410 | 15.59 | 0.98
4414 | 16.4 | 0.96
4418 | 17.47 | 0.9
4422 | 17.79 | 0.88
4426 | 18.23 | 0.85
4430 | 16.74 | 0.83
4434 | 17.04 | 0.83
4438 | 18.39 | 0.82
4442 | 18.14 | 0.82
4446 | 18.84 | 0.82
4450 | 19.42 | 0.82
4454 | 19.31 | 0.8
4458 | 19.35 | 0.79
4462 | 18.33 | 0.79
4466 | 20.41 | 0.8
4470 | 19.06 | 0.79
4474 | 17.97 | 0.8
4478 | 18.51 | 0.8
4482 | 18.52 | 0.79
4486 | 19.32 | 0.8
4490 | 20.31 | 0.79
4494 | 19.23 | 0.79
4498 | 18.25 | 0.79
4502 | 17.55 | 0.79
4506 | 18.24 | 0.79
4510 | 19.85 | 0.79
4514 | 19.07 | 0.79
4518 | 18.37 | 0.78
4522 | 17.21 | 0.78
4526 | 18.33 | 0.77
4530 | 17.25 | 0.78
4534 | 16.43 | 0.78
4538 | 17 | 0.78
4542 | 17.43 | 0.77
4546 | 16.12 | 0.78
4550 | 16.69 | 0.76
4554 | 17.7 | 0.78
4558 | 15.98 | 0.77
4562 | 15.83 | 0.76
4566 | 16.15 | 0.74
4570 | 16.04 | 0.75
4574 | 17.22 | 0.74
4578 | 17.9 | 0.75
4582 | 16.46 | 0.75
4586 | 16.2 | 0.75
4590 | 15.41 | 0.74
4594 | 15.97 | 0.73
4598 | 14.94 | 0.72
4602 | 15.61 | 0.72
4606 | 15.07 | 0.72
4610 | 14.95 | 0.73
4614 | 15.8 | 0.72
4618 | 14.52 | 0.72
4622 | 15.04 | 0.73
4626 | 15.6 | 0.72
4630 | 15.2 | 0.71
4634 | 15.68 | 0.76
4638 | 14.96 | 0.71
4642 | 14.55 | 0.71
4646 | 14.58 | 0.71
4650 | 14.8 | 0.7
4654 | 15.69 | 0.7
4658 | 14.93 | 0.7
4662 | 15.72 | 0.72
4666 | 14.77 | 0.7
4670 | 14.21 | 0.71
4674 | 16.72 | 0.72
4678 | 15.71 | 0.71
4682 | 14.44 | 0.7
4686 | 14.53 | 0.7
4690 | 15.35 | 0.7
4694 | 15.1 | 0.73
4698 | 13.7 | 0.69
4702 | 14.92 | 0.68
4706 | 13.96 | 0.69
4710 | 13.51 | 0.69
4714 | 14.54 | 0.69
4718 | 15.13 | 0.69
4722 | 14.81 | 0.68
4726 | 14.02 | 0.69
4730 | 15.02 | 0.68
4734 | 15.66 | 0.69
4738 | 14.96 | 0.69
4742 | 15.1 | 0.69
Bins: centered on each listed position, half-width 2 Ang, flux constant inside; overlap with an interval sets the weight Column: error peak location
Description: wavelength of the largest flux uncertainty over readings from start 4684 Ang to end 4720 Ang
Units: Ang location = 4694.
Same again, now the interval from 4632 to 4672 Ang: 4634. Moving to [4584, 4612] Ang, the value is 4586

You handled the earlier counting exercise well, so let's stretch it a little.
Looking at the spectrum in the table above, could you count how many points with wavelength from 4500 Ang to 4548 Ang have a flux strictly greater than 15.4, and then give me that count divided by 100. 0.12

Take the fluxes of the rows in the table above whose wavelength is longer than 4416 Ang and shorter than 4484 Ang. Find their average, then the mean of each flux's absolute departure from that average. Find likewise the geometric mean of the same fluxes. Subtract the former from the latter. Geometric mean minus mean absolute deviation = 17.7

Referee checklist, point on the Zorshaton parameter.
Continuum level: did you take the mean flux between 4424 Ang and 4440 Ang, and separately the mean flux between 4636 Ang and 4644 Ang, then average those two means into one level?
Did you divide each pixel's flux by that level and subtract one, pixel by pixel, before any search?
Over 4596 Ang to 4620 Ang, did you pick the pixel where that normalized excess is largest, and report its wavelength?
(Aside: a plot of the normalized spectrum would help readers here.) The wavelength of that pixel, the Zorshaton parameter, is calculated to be 4614 Ang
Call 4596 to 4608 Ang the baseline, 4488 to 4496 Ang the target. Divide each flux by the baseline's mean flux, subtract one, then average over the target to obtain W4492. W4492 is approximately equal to 0.30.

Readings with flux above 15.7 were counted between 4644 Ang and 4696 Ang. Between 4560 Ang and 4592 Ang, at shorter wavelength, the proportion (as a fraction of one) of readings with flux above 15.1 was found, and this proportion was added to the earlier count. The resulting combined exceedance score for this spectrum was 4.0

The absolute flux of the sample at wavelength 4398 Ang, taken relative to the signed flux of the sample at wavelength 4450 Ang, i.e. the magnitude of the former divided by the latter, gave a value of 0.87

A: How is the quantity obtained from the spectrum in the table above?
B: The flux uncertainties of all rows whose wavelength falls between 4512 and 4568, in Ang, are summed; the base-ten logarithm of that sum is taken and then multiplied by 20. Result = 20.7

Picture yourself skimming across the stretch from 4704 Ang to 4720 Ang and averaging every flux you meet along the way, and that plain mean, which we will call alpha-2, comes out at 14.3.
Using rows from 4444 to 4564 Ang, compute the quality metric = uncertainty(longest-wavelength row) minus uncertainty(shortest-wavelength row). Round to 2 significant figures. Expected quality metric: -0.060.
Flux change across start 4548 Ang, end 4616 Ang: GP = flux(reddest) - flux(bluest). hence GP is -0.9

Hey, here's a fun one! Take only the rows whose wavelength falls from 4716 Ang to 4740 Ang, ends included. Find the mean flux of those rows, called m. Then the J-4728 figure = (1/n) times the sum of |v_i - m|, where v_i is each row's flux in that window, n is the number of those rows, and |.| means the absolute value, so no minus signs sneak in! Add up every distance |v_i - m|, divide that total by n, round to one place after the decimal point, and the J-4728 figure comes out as 0.3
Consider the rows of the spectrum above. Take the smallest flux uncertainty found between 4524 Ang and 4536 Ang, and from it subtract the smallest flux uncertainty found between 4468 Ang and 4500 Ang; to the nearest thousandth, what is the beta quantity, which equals -0.020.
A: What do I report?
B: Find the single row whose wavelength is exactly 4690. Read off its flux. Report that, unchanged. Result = 15.35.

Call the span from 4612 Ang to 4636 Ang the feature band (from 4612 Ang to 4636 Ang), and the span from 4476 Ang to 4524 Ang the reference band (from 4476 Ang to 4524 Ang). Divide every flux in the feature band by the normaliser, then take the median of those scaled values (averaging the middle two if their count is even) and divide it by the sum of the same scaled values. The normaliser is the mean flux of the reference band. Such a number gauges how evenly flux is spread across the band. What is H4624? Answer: 0.168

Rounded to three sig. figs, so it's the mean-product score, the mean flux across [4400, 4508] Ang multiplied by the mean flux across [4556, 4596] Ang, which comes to 299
